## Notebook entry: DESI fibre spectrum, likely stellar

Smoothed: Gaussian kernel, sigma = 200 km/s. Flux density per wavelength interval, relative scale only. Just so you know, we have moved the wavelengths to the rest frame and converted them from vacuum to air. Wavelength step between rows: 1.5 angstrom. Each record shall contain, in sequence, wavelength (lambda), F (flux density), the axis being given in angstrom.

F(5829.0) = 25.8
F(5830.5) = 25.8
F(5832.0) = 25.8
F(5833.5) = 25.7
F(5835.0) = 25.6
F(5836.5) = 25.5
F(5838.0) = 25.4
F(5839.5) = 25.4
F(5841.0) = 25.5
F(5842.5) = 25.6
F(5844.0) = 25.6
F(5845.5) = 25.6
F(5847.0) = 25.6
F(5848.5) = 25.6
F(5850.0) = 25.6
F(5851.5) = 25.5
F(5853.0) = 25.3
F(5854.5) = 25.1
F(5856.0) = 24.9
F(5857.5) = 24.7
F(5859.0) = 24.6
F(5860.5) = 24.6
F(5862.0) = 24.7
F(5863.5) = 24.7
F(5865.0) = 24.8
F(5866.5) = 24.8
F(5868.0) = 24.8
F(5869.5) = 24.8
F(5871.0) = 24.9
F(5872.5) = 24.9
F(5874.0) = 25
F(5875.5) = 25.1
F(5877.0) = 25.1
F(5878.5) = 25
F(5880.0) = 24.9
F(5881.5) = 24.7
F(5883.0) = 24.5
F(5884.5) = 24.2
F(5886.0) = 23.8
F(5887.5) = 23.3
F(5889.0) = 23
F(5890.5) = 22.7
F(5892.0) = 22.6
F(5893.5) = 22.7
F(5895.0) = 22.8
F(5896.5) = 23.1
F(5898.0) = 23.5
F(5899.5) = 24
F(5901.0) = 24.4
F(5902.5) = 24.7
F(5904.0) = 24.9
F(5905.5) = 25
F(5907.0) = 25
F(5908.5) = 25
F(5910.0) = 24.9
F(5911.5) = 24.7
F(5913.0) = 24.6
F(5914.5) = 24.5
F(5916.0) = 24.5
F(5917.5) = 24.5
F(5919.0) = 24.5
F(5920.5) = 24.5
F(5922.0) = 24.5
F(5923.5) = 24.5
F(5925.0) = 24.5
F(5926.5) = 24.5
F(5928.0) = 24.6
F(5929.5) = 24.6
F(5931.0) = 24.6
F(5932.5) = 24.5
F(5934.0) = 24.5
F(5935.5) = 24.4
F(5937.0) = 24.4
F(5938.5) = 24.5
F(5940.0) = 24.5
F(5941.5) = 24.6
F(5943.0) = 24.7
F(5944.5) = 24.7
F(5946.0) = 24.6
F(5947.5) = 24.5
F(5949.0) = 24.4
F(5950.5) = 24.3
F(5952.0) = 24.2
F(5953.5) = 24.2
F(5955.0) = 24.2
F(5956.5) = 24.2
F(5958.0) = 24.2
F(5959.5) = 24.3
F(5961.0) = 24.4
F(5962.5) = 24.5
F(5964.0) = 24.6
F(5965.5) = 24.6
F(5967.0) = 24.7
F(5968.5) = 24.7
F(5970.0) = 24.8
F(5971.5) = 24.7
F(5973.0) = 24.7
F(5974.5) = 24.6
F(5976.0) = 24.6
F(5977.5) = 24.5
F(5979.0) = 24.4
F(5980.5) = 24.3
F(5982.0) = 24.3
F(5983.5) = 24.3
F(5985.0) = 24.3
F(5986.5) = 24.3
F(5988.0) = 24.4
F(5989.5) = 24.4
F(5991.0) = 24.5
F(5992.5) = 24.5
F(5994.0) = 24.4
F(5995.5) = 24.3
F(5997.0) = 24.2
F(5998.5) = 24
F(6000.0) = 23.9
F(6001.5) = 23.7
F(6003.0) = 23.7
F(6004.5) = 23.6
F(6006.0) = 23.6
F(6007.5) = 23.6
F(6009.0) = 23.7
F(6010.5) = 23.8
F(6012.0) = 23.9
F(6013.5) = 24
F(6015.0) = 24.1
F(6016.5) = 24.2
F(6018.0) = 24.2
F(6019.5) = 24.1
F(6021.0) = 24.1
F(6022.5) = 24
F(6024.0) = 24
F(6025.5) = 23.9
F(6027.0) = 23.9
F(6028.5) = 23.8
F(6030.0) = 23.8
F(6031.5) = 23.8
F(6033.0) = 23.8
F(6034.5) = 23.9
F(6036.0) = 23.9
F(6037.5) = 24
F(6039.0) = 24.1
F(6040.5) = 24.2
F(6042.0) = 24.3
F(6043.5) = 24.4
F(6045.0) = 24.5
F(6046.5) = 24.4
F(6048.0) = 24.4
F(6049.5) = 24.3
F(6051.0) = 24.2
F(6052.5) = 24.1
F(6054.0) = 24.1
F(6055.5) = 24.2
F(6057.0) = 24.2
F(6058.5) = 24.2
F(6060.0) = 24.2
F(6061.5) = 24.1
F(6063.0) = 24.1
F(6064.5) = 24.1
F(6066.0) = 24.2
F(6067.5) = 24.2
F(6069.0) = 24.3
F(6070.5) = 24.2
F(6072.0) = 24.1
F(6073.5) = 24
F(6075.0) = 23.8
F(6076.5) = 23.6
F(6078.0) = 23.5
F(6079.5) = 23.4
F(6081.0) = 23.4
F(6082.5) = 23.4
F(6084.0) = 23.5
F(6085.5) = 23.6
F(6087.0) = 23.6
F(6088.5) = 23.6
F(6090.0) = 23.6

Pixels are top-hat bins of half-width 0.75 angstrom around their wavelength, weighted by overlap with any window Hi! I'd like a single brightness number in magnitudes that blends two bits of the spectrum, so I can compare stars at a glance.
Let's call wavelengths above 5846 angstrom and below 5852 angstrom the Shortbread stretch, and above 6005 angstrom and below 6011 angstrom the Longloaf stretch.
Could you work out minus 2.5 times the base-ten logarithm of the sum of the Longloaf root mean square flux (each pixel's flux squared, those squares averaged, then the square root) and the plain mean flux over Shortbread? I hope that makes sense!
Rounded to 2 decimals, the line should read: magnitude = -4.23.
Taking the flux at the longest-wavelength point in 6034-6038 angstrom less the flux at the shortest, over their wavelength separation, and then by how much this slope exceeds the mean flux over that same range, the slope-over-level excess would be -23.9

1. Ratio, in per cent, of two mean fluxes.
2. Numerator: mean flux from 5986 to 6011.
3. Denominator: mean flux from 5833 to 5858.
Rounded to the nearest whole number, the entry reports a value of 95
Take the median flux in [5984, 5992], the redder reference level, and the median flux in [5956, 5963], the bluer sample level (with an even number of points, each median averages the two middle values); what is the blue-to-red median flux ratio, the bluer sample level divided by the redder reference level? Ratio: 1.00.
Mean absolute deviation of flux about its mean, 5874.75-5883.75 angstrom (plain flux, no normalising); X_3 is 0.19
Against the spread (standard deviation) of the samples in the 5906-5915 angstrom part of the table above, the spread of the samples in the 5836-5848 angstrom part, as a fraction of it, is 0.4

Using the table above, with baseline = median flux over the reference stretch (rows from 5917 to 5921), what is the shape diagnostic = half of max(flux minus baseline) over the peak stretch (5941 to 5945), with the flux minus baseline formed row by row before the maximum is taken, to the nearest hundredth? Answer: 0.10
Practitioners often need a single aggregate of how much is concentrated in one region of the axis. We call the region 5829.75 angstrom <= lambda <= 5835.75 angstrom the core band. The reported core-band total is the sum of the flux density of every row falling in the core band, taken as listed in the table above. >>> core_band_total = 103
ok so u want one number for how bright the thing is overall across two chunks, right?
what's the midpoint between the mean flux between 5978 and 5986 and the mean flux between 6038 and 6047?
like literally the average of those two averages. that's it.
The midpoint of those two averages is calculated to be 24.32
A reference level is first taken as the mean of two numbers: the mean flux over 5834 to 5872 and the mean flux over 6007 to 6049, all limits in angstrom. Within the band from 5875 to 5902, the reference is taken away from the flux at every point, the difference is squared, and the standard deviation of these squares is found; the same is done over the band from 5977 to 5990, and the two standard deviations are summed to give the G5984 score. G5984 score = 1.5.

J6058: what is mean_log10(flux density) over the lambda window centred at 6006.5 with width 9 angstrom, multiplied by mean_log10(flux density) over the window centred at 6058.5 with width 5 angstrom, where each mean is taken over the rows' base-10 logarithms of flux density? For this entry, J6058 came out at 1.90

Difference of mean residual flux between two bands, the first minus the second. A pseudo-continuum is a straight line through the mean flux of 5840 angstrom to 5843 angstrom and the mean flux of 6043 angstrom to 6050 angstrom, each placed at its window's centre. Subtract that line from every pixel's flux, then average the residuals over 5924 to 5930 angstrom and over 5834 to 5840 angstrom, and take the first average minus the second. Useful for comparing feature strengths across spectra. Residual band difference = -0.4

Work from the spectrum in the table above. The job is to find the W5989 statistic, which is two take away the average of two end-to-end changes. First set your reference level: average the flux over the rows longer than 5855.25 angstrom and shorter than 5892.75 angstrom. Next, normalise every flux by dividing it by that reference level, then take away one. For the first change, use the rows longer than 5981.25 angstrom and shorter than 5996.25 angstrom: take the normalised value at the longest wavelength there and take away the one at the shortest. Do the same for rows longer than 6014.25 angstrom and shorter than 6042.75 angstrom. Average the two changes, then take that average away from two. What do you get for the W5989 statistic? 2.00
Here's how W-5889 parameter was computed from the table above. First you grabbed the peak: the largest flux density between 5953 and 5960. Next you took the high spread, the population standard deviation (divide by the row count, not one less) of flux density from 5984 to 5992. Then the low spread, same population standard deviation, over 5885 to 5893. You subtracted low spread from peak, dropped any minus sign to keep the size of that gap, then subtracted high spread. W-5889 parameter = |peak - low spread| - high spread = 23.79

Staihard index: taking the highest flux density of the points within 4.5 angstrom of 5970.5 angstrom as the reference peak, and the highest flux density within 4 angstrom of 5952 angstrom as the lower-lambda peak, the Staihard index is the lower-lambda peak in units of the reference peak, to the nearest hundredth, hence 0.98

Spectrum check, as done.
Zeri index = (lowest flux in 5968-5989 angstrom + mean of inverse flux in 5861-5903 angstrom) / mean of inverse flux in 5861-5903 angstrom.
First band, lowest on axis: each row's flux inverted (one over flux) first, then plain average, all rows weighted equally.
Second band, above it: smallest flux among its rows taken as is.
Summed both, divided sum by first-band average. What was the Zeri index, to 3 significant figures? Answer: 588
